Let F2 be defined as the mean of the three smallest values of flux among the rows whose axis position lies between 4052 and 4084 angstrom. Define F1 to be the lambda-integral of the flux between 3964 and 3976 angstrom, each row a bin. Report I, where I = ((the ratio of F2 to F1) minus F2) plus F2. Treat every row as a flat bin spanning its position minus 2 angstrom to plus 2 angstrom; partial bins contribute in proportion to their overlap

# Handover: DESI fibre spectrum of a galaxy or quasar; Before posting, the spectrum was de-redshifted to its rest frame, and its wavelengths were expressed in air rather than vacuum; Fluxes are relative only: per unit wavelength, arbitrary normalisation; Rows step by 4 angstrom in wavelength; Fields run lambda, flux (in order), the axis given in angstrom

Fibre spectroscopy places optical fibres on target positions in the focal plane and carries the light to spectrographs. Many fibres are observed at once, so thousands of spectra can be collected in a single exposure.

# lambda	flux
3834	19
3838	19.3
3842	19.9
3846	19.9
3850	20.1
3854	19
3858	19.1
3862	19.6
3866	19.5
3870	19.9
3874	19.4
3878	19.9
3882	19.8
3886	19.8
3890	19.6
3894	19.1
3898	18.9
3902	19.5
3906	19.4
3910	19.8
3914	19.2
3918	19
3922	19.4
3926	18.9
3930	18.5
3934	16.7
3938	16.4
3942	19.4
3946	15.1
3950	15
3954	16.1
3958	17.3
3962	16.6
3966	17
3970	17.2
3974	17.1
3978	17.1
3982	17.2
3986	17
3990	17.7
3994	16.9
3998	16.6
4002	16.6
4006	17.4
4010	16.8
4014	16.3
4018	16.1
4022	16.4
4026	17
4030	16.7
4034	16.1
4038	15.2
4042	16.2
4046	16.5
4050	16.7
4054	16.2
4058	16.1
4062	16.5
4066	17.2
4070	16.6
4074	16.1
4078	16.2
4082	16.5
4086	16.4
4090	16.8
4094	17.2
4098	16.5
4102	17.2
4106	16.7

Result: 0.079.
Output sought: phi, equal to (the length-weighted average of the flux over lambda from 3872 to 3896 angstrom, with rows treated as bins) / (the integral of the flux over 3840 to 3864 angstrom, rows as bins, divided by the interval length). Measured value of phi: 1.00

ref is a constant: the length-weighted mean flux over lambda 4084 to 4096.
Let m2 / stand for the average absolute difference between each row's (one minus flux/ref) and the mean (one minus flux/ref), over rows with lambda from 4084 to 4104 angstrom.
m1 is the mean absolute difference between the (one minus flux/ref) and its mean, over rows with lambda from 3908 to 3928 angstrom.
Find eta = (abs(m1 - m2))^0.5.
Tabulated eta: 0.044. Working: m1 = 0.016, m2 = 0.018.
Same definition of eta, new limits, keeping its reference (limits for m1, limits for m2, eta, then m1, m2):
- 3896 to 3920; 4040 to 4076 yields 0.017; 0.016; 0.016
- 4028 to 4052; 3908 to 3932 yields 0.063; 0.024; 0.020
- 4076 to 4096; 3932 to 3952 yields 0.234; 0.018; 0.073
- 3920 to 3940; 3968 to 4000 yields 0.237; 0.068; 0.012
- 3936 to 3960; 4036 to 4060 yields 0.227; 0.071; 0.020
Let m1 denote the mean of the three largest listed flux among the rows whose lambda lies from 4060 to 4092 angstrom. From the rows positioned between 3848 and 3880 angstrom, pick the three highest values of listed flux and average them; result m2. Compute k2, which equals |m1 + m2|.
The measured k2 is 36.8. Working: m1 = 16.9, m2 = 20.0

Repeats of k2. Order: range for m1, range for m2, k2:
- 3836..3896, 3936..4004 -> 38.1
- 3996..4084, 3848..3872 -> 37.1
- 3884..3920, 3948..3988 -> 37.0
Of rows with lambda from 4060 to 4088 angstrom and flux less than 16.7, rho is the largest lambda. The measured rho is 4086 angstrom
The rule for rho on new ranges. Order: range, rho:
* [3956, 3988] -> 3962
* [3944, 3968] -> 3962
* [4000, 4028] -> 4022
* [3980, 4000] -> 3998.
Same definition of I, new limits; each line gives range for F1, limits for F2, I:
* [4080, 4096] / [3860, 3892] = 0.073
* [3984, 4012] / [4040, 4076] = 0.034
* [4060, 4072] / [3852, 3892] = 0.095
